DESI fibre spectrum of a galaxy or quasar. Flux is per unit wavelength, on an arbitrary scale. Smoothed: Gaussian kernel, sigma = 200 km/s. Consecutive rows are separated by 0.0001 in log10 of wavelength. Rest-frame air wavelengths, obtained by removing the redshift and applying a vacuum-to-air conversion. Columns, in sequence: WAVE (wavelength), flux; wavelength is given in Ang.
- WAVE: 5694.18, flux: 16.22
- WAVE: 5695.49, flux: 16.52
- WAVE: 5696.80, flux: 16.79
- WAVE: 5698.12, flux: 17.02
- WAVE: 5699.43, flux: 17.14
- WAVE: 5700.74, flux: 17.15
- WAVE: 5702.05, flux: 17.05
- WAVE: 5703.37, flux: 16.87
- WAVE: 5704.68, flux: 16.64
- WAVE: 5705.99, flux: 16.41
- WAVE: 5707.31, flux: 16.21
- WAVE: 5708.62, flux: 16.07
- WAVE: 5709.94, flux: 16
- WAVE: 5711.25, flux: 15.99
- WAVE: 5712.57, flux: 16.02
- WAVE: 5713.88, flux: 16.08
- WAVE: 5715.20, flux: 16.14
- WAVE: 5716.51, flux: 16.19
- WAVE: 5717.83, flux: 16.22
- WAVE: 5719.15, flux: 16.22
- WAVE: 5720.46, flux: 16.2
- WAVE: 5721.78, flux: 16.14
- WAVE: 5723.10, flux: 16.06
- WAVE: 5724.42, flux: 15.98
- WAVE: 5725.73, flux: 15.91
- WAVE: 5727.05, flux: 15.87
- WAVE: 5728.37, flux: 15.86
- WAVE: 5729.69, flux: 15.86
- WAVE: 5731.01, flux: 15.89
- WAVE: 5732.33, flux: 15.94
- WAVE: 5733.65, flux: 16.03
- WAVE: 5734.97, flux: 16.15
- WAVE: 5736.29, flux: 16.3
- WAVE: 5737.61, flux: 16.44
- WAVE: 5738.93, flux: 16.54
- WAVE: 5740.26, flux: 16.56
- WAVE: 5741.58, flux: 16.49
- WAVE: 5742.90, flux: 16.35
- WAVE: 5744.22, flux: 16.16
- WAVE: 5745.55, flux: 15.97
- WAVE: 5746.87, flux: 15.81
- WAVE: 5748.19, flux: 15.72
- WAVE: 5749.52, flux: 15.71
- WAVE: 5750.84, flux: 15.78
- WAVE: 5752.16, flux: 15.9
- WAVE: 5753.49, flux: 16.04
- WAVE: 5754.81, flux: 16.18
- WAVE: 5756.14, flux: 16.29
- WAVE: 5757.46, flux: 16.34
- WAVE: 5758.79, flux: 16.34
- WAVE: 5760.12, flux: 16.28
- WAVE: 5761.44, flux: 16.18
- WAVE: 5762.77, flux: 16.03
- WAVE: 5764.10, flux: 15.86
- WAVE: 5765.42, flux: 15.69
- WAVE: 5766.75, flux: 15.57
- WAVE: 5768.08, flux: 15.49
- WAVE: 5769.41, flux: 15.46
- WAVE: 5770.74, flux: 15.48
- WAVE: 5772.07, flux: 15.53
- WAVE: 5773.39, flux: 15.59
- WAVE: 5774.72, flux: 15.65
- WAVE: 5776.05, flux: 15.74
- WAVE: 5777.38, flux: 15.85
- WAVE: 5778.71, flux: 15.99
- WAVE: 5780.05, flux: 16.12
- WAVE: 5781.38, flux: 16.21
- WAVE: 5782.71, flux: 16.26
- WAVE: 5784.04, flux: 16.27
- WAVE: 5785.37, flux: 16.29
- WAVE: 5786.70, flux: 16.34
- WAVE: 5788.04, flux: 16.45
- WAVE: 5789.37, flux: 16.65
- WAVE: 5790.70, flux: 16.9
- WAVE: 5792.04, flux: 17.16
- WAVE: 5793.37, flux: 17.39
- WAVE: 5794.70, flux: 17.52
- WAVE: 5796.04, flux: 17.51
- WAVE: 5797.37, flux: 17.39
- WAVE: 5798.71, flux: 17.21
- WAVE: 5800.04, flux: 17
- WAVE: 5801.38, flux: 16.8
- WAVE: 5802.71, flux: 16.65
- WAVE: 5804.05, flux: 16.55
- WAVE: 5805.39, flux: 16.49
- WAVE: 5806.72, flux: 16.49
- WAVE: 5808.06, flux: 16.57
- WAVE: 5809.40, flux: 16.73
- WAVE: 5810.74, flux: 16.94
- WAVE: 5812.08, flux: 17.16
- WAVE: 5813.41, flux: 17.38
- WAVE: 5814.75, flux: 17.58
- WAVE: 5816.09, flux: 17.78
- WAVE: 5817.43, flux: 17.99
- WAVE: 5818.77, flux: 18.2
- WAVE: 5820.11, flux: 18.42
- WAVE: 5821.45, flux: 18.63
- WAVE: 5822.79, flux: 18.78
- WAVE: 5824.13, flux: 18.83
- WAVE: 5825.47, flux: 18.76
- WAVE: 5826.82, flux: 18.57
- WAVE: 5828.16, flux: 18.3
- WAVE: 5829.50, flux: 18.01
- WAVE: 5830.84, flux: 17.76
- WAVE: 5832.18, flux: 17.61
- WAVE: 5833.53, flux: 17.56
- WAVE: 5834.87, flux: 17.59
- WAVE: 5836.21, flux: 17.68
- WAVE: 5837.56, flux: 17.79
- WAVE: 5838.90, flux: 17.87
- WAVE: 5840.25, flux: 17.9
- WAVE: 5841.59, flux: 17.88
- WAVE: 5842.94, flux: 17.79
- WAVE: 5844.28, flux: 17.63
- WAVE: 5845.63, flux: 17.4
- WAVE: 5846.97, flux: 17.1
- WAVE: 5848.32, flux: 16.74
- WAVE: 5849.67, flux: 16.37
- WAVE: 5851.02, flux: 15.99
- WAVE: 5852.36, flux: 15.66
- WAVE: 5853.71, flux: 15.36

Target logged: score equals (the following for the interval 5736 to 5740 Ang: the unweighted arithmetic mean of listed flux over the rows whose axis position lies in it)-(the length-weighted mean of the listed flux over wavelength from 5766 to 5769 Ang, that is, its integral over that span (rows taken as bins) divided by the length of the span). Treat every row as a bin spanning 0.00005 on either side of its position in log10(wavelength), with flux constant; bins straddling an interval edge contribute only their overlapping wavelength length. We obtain 0.9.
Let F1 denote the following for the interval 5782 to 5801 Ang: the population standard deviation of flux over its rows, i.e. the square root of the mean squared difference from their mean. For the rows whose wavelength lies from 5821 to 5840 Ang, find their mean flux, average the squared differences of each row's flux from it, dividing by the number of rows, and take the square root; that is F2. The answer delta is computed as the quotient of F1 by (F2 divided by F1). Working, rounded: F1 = 0.48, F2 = 0.5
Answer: 0.47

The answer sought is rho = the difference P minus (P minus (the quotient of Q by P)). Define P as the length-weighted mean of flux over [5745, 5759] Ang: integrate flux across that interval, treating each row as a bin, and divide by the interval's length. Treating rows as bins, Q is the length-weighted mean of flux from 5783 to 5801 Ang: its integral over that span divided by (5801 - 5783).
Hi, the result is 1.057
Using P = 16.0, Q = 16.9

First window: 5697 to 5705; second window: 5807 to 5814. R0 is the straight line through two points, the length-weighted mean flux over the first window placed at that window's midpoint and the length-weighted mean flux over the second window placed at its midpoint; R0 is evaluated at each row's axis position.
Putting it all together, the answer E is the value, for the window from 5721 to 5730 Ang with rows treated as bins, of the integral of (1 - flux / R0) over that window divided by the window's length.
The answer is 0.06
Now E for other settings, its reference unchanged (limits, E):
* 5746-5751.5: 0.07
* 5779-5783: 0.05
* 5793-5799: -0.03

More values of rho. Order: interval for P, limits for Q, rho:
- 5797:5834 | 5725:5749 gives 0.916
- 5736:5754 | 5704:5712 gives 1.006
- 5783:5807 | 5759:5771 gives 0.939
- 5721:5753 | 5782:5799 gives 1.050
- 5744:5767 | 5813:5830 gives 1.142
